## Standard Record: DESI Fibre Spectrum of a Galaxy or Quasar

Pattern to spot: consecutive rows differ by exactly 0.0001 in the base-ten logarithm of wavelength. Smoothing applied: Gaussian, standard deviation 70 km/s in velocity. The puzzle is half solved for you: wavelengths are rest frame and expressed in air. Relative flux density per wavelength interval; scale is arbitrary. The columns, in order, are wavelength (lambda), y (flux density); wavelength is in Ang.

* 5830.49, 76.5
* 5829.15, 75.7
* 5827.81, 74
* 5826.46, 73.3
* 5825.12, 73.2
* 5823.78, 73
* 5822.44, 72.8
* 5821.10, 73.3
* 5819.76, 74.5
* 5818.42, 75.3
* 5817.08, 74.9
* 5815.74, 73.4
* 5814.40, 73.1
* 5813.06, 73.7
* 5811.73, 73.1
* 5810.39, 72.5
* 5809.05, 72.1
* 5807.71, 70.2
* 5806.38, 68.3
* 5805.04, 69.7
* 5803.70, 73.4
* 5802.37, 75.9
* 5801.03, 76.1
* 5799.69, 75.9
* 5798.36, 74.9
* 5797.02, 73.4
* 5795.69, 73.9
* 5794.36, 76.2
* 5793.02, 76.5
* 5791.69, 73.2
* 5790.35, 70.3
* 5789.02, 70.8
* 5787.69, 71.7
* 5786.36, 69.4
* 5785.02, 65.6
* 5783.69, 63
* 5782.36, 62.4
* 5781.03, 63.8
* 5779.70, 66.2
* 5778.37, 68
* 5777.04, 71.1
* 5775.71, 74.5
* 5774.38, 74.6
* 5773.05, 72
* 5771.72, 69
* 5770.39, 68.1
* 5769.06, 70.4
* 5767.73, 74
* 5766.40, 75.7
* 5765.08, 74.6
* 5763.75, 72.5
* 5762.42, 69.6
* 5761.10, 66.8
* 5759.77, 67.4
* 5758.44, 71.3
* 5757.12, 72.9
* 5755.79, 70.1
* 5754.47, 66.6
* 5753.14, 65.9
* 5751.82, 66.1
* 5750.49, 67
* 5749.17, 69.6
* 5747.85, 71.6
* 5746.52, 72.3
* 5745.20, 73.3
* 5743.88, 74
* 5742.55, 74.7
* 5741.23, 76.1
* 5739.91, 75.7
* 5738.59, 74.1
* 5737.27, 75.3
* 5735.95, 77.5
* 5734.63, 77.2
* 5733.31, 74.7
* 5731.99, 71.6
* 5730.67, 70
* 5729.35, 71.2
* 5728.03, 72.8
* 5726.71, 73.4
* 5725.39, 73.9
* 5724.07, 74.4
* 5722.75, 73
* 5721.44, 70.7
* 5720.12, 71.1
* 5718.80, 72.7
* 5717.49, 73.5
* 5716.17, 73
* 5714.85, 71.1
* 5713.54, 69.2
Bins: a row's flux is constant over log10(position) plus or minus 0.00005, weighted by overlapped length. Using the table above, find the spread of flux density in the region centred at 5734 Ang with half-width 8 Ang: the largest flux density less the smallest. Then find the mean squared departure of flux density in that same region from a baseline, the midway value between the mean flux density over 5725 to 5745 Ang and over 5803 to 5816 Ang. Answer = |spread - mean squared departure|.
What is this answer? 1.1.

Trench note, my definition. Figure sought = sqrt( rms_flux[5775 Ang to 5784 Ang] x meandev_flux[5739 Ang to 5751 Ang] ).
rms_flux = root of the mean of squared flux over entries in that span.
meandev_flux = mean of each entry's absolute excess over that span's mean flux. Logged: 12.4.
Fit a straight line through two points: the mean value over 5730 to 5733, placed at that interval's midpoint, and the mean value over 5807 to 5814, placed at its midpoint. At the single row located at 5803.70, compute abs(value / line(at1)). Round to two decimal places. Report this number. 1.02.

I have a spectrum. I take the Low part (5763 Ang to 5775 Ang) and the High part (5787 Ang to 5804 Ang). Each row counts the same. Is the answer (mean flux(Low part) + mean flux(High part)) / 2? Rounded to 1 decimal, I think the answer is 73.2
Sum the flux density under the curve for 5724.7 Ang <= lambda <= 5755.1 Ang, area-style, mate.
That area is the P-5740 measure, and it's 2200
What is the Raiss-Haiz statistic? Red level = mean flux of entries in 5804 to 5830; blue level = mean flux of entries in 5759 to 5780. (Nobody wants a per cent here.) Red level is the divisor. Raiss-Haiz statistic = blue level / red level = 0.97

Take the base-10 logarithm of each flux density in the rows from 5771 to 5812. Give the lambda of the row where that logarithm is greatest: 5793.02 Ang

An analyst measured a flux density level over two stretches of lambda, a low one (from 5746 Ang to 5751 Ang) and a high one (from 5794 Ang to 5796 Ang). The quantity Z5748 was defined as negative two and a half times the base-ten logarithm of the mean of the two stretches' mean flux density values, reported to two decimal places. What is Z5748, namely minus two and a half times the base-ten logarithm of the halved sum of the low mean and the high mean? -4.65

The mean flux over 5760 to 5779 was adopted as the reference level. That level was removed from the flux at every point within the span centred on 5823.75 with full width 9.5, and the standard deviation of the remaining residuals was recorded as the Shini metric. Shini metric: 0.6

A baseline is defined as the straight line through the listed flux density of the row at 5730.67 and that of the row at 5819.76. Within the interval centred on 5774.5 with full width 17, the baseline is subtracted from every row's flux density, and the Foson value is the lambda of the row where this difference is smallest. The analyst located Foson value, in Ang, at 5782.36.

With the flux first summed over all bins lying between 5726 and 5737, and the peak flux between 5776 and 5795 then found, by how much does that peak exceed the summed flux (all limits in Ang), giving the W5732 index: -512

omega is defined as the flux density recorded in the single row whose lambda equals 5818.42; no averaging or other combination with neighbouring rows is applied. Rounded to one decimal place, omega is 75.3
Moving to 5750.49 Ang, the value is 67.0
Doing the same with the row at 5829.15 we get 75.7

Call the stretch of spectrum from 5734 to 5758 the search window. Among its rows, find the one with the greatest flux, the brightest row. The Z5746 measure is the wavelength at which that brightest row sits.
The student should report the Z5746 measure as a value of 5735.95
